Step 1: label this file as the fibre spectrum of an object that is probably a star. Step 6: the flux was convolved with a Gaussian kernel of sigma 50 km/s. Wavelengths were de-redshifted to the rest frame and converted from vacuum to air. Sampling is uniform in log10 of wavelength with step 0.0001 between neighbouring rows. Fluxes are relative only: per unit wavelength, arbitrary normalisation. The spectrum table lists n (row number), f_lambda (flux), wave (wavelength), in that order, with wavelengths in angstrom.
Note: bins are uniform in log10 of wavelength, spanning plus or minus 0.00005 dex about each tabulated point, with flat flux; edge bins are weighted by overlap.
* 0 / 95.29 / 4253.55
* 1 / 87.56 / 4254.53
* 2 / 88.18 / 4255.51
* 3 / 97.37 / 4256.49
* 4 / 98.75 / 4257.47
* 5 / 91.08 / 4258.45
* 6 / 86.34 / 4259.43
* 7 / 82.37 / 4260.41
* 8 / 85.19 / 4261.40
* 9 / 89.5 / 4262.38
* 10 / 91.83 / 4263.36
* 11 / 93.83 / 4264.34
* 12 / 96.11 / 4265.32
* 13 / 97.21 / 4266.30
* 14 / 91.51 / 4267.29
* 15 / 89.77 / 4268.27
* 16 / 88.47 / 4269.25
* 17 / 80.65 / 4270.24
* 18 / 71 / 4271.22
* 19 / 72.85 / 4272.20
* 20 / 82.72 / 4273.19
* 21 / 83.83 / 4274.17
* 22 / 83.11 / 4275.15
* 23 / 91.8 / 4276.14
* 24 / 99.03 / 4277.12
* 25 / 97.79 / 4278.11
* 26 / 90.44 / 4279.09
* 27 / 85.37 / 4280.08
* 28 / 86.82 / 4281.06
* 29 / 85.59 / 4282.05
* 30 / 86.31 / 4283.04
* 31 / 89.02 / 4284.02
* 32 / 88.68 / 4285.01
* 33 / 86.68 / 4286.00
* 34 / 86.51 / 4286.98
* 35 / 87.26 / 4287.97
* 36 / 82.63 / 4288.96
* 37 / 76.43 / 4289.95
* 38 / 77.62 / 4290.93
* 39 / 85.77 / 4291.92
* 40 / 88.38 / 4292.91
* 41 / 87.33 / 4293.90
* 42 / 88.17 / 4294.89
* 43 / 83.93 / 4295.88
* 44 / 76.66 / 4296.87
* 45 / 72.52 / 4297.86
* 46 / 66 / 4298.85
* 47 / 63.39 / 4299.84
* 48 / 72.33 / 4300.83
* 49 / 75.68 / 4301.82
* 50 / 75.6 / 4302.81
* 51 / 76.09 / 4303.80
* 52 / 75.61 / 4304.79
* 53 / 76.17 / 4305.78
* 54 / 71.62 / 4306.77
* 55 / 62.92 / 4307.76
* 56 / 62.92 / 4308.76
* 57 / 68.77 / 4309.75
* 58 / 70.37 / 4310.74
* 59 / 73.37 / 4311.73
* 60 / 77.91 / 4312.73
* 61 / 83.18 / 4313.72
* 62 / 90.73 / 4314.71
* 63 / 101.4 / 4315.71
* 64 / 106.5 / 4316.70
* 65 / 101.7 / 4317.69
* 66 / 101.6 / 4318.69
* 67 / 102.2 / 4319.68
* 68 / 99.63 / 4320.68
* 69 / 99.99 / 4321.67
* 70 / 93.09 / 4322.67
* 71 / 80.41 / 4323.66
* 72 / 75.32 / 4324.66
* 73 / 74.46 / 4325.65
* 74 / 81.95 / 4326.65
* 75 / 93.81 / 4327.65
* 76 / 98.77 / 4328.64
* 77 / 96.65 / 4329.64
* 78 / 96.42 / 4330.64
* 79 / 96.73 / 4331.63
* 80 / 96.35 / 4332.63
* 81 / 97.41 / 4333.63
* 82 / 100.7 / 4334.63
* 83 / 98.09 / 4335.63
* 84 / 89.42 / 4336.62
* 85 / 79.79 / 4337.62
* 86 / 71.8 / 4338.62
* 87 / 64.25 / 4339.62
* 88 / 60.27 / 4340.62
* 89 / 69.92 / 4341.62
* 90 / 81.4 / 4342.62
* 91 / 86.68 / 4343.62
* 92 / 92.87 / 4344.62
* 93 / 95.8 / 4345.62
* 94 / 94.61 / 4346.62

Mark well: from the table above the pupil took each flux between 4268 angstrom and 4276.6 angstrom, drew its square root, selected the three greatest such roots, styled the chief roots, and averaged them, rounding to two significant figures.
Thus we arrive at 9.5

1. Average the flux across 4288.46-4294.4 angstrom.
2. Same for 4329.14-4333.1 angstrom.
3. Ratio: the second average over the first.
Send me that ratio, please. 1.2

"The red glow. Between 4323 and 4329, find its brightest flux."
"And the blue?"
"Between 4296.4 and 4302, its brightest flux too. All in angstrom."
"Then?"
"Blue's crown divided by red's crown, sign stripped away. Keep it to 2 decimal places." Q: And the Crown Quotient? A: 0.78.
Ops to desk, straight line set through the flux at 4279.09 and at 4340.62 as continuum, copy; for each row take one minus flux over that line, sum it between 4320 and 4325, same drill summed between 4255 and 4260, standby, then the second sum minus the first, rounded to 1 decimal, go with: 1.9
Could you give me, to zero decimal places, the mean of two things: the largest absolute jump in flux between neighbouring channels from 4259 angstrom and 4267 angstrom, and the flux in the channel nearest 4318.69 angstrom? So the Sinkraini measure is 53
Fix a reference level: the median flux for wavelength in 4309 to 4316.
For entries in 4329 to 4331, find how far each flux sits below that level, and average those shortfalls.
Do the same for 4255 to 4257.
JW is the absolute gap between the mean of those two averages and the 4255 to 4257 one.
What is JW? 2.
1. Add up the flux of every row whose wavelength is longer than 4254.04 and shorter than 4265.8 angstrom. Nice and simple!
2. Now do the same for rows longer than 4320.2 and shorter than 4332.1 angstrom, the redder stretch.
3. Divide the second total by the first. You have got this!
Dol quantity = 1.00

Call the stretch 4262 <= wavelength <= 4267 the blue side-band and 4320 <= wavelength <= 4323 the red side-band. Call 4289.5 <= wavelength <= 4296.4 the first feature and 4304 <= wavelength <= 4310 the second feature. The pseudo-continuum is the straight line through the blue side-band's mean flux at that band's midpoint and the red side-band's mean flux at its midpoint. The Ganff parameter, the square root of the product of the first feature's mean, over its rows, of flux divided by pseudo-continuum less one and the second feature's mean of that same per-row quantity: 0.185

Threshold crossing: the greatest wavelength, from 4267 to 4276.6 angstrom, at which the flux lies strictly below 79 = 4272.20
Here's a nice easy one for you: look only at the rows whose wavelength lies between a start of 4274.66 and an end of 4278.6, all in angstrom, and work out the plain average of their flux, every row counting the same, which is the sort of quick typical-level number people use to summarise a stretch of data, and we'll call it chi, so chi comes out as 93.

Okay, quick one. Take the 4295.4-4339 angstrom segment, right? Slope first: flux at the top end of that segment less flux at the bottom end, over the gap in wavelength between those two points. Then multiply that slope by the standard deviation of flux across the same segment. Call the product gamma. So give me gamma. -4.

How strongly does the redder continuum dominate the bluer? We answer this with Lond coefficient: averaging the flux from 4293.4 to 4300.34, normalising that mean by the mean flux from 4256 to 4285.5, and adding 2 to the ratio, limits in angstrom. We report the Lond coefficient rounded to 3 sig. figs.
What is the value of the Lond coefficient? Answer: 2.87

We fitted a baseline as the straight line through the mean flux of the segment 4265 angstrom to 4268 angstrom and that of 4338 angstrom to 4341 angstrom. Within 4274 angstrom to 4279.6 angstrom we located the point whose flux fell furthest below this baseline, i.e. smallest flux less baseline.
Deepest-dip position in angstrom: 4275.15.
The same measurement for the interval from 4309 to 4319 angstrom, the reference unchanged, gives 4309.75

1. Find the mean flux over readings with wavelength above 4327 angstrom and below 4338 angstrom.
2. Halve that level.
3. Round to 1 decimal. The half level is 47.5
